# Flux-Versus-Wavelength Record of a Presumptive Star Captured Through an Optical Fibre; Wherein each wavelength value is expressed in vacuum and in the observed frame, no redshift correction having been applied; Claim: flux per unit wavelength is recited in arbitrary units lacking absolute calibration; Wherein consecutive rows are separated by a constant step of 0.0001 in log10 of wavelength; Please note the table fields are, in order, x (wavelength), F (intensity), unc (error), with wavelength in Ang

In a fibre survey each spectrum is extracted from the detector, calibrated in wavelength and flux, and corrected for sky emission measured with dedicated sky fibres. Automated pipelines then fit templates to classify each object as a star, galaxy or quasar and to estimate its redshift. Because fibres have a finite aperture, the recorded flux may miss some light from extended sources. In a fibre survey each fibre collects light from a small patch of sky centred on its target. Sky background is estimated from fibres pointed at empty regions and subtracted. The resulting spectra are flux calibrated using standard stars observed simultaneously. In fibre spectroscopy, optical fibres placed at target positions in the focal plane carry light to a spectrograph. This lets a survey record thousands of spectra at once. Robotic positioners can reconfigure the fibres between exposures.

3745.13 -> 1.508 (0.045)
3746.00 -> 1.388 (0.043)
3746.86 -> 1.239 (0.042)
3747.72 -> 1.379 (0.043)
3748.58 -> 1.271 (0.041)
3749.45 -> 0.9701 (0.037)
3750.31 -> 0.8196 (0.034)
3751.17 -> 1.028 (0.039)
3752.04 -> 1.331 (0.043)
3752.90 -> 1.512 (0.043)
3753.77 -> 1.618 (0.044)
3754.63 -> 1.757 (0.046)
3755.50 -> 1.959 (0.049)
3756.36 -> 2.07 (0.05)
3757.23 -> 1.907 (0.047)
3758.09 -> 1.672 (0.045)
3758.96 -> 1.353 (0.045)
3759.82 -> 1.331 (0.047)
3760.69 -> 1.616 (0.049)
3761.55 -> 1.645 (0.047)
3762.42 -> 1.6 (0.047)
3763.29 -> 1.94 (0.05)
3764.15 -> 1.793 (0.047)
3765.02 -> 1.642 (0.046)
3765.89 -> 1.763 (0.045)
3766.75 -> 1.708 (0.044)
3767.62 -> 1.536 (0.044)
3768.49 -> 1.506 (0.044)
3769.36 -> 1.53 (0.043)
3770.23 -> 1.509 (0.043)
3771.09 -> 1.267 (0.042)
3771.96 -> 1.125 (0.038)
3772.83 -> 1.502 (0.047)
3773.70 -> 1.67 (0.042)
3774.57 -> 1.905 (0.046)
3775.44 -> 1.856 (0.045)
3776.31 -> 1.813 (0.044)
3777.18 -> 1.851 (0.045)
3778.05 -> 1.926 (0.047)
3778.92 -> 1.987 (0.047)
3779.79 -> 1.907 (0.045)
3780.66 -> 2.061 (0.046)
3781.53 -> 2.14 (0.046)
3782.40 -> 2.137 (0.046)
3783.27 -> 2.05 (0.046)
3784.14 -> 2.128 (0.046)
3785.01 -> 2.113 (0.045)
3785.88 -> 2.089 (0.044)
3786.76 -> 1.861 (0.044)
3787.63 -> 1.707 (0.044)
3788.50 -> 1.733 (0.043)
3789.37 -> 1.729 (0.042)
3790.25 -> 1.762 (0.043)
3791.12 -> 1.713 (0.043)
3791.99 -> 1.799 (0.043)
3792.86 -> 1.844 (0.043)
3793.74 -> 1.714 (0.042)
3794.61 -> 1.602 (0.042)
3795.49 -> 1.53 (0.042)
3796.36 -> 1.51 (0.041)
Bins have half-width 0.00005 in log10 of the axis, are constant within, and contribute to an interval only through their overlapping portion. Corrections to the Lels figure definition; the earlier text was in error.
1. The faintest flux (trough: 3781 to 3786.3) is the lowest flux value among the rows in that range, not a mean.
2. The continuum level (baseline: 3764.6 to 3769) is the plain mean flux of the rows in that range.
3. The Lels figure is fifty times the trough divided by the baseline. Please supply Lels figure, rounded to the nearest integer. 63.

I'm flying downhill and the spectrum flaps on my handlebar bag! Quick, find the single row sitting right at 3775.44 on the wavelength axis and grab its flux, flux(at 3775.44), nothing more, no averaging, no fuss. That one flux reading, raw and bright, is 1.856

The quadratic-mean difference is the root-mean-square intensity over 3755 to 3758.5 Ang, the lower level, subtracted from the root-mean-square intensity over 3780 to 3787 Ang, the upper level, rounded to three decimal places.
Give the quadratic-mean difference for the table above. 0.167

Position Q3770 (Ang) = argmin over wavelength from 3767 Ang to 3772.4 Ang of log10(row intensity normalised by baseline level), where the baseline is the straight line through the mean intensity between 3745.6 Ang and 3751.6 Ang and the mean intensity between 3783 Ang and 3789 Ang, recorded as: 3771.96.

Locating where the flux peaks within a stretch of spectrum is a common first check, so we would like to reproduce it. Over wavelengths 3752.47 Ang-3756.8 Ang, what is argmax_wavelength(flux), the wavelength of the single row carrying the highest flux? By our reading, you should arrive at 3756.36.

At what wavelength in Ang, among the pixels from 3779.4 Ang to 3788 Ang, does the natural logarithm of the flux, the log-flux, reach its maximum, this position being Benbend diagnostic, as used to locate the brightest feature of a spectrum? 3781.53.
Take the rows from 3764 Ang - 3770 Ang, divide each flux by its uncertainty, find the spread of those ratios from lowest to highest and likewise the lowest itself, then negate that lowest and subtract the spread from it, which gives -39.2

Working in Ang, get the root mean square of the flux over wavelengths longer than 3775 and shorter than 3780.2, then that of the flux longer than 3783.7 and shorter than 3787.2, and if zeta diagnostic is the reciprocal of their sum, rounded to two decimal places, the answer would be 0.25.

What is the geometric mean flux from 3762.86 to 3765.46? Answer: 1.79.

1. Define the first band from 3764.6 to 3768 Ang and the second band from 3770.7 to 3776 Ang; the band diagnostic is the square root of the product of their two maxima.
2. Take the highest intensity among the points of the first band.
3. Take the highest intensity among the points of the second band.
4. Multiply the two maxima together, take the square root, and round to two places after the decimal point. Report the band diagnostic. 1.83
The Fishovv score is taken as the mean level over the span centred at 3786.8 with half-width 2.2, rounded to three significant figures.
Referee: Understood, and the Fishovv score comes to 1.90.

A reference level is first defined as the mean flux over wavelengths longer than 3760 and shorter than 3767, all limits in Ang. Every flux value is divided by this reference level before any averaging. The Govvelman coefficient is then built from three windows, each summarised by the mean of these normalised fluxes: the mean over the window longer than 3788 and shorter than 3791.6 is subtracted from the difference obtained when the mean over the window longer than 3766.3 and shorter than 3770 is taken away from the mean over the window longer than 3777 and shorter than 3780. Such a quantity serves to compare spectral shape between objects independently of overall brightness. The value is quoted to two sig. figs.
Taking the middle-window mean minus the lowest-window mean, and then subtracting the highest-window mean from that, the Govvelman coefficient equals -0.81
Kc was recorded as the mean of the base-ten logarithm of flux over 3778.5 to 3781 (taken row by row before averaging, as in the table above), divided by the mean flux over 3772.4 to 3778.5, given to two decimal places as 0.17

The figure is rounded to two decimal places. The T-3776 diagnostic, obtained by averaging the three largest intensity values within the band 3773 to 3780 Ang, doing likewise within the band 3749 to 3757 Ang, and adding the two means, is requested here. 3.87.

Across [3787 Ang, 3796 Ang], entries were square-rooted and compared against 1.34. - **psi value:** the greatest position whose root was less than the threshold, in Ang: 3795.49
